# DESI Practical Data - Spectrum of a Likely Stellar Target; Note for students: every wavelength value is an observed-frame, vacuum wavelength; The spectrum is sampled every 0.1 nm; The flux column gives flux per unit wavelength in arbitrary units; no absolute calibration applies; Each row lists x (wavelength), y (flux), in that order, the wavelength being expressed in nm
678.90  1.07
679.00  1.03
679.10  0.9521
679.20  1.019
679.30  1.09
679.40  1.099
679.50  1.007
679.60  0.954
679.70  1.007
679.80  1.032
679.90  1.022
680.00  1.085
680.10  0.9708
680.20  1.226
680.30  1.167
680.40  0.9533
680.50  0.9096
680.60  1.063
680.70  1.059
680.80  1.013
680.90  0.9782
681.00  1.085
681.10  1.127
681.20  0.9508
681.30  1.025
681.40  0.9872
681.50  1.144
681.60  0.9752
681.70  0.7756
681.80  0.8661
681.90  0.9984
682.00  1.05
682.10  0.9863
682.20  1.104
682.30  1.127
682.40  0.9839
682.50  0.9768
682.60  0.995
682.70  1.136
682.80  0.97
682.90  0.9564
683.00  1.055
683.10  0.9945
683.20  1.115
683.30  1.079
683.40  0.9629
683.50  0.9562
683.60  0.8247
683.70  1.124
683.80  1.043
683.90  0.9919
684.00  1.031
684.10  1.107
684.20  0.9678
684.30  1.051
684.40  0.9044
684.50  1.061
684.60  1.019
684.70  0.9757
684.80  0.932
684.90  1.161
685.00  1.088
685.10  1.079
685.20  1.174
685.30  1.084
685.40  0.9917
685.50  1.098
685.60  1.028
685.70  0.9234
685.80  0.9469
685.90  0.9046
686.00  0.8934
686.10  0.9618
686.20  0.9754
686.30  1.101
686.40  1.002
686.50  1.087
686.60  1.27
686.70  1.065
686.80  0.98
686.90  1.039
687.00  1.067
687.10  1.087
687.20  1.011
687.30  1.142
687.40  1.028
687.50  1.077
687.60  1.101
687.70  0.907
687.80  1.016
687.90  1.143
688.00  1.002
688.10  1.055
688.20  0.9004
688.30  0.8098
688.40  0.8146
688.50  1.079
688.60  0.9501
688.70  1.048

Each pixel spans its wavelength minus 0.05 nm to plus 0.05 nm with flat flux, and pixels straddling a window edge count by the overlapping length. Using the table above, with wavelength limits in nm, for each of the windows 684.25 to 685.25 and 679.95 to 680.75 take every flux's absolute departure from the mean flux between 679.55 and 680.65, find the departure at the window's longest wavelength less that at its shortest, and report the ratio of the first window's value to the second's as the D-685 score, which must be -4.7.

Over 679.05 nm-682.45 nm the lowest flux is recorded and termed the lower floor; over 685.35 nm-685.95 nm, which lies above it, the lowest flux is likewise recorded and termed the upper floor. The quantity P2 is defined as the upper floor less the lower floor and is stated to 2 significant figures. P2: 0.13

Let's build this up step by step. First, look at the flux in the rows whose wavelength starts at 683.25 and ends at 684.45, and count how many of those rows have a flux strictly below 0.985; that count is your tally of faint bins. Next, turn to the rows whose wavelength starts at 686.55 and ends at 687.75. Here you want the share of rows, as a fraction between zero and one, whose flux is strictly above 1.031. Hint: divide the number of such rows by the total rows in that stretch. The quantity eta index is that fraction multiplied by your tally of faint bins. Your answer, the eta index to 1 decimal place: 3.3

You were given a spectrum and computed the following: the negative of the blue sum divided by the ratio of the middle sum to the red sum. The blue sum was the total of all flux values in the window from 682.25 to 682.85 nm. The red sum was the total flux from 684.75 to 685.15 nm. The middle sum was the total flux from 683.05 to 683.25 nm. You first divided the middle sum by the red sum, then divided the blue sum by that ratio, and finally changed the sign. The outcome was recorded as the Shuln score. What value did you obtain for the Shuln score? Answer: -12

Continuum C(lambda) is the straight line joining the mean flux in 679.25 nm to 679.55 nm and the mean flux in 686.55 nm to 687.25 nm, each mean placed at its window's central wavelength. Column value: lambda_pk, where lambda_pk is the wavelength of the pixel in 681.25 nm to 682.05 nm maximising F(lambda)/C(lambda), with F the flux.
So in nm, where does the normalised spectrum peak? 681.50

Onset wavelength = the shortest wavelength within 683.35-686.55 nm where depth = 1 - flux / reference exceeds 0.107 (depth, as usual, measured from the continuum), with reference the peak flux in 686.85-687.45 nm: 683.40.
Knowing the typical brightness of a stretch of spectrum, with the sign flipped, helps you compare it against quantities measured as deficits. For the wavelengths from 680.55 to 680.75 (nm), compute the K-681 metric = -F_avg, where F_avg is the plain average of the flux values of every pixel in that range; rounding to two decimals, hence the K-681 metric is -1.06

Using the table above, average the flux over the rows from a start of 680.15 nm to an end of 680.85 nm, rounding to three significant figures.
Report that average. 1.06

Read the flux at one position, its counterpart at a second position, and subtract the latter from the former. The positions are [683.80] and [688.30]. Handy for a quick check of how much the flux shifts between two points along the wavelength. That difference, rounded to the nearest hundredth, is 0.23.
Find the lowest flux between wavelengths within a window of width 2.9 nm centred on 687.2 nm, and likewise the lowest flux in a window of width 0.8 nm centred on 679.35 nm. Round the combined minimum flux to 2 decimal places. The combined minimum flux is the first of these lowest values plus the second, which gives 1.76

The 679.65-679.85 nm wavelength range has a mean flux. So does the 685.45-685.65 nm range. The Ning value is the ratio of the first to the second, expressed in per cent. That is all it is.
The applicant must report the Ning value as 96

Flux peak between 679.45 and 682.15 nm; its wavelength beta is 680.20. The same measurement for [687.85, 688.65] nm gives 687.90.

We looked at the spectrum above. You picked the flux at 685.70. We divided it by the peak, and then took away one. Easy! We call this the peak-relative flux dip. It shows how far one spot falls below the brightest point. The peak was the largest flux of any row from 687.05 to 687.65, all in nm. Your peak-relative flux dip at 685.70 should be -0.191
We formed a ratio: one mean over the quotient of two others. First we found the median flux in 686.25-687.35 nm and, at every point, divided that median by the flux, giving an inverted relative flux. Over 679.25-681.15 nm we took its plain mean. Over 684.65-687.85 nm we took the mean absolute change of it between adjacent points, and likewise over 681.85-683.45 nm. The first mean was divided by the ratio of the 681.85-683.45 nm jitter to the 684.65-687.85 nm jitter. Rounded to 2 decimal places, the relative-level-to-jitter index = 1.10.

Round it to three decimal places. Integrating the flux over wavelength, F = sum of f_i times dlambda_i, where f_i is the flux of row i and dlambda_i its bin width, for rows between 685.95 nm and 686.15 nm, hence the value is 0.186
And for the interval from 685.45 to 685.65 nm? 0.213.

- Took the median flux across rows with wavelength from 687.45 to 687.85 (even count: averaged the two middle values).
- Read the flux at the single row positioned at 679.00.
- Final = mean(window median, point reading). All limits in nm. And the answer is 1.04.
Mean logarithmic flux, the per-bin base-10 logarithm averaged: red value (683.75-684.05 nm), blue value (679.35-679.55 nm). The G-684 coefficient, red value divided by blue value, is 0.42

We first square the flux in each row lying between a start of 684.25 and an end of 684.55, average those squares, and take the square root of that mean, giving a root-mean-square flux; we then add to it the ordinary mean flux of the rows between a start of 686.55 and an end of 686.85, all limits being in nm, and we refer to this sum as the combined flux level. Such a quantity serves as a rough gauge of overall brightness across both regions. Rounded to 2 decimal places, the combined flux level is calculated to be 2.11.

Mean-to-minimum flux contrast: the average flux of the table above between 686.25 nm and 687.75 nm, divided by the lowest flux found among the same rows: 1.17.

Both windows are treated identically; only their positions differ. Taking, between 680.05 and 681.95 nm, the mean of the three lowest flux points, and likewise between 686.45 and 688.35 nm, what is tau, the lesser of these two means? 0.85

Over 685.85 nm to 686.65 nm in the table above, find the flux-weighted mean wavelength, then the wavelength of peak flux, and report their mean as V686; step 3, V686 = 686.44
